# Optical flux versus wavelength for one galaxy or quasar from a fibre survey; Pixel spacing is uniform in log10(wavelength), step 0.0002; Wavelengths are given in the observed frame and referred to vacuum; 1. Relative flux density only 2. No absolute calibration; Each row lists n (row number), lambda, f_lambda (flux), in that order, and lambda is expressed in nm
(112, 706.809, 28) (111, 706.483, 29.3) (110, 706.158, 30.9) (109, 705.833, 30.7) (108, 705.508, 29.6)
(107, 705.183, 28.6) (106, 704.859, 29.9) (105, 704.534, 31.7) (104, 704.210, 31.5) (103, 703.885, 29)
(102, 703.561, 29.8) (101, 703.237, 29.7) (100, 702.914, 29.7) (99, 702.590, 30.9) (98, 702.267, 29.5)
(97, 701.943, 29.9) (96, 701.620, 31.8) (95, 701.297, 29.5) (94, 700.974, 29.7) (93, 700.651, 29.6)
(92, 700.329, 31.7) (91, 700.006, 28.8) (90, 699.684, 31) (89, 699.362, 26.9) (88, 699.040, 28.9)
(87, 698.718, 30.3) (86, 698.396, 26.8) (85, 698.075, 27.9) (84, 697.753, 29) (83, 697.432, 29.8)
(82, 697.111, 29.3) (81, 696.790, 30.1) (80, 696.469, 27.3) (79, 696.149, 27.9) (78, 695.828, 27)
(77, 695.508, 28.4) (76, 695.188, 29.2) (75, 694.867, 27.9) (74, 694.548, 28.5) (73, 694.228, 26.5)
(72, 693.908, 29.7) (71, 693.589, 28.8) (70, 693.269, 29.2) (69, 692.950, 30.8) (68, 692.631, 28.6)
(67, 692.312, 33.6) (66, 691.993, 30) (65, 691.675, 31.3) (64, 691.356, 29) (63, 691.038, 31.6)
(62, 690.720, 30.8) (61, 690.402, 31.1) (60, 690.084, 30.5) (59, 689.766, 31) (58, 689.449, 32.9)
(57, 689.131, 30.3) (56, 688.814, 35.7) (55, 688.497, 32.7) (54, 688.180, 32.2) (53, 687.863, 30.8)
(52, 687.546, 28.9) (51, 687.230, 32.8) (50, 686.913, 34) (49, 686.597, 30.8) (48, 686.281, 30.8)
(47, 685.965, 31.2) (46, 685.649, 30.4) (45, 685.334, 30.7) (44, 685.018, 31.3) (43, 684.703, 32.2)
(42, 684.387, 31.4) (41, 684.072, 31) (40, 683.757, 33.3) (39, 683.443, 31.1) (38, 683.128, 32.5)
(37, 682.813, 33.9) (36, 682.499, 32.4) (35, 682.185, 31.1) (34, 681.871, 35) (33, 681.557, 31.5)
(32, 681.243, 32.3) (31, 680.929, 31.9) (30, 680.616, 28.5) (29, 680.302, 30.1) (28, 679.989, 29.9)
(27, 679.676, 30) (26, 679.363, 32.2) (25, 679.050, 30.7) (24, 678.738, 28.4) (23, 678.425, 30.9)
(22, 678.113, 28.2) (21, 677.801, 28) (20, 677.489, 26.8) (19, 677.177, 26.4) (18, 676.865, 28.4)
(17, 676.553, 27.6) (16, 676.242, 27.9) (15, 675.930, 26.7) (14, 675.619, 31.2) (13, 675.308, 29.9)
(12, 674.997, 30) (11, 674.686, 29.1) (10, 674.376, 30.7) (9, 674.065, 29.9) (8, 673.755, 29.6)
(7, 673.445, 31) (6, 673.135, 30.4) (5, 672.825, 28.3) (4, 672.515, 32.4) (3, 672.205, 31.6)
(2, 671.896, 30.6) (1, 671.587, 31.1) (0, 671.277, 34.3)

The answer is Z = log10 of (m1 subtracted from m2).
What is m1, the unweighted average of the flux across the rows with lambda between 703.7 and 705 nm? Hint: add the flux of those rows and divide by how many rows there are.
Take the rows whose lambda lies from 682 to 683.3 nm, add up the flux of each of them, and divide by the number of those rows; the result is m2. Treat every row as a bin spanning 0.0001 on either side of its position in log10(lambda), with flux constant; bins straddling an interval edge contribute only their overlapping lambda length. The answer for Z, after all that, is 0.29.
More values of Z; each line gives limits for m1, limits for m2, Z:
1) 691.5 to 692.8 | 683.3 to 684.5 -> -0.08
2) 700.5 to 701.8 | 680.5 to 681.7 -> -0.05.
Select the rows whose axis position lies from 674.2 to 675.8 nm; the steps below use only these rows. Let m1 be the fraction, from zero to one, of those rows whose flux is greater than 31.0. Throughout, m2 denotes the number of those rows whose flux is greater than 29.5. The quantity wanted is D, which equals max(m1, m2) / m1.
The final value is 20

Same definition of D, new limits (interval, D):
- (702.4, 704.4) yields 30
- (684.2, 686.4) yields 12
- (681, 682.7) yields 5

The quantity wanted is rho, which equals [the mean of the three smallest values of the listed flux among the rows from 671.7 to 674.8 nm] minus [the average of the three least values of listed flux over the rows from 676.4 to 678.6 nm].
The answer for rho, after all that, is 2.1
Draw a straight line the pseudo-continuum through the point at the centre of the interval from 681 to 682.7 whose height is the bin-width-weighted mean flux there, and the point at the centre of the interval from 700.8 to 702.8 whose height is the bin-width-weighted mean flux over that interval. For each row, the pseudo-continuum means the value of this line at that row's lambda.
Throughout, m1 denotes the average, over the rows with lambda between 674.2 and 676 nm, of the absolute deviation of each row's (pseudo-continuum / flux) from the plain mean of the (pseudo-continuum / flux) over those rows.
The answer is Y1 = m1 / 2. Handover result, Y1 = 0.022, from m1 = 0.045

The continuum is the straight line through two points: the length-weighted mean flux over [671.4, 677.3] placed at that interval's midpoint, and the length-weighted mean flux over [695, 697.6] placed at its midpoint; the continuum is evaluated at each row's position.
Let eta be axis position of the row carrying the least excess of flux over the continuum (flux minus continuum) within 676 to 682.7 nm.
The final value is 677.177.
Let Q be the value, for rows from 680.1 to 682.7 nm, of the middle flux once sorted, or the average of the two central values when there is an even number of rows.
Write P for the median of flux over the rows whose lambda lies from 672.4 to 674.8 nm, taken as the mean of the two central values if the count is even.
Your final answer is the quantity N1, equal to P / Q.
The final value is 0.95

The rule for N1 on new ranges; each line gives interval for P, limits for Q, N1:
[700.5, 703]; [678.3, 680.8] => 0.99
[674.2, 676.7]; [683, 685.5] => 0.94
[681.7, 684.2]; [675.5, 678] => 1.17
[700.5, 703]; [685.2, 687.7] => 0.96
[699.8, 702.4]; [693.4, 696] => 1.04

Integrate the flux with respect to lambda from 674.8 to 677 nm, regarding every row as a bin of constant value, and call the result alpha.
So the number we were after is 63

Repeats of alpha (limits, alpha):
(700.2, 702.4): 67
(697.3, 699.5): 63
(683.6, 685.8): 69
